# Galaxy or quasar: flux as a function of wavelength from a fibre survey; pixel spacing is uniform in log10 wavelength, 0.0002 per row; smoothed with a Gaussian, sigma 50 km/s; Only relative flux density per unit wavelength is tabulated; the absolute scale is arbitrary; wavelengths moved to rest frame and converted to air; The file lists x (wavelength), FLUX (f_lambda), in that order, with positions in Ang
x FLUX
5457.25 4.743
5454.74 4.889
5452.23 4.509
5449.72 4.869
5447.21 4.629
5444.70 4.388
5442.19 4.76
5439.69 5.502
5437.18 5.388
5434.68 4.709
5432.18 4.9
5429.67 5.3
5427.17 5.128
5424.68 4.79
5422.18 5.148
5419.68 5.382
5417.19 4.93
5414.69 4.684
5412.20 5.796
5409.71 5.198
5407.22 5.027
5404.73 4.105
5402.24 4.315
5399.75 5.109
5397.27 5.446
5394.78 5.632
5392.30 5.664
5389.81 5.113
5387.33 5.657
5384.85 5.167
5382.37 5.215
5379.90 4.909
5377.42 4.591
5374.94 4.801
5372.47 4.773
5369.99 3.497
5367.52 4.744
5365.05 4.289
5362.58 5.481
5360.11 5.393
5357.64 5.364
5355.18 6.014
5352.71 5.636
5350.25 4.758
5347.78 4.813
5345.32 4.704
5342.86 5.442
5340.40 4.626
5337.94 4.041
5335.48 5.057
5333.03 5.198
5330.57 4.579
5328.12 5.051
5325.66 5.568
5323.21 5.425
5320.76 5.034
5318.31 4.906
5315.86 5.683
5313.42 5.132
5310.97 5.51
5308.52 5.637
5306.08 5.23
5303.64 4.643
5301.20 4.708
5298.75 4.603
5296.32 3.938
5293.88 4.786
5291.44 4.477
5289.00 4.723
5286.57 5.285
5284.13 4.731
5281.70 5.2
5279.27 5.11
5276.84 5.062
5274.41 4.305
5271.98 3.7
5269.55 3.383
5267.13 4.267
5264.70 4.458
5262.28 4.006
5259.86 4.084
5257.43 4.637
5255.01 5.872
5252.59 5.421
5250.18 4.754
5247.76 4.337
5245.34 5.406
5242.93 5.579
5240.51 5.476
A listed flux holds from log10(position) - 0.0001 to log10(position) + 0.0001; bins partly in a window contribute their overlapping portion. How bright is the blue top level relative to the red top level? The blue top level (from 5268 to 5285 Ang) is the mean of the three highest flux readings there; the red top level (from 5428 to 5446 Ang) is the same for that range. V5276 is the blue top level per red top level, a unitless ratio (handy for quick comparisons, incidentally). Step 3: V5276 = 0.95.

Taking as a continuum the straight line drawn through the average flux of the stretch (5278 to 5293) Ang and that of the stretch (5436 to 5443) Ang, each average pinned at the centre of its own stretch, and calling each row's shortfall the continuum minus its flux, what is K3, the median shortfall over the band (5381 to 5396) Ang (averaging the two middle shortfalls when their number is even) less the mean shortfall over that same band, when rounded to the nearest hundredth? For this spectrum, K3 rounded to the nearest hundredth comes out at -0.02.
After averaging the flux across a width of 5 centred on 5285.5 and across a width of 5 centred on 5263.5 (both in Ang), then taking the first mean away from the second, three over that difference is -3.9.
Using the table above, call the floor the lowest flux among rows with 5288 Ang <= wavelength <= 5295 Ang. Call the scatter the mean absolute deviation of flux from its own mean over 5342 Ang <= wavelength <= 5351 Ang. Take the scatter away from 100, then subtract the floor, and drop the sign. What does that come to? 95.3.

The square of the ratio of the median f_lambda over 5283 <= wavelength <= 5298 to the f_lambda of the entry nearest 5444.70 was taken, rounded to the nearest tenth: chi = 1.2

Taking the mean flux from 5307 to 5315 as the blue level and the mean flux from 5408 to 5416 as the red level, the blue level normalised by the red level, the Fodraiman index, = 1.04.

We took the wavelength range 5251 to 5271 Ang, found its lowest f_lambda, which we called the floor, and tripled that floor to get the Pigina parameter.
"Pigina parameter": 10.1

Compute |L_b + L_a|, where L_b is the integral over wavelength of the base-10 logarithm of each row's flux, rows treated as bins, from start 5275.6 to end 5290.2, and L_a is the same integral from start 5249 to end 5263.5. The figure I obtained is 20.0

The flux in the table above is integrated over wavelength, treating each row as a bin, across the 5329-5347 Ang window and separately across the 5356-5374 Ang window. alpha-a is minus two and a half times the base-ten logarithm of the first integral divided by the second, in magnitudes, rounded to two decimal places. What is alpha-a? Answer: 0.00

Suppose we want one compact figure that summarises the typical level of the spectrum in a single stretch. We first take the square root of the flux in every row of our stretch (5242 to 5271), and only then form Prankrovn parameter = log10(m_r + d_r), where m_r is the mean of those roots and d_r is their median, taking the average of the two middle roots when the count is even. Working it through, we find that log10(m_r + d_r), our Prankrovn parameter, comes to 0.632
